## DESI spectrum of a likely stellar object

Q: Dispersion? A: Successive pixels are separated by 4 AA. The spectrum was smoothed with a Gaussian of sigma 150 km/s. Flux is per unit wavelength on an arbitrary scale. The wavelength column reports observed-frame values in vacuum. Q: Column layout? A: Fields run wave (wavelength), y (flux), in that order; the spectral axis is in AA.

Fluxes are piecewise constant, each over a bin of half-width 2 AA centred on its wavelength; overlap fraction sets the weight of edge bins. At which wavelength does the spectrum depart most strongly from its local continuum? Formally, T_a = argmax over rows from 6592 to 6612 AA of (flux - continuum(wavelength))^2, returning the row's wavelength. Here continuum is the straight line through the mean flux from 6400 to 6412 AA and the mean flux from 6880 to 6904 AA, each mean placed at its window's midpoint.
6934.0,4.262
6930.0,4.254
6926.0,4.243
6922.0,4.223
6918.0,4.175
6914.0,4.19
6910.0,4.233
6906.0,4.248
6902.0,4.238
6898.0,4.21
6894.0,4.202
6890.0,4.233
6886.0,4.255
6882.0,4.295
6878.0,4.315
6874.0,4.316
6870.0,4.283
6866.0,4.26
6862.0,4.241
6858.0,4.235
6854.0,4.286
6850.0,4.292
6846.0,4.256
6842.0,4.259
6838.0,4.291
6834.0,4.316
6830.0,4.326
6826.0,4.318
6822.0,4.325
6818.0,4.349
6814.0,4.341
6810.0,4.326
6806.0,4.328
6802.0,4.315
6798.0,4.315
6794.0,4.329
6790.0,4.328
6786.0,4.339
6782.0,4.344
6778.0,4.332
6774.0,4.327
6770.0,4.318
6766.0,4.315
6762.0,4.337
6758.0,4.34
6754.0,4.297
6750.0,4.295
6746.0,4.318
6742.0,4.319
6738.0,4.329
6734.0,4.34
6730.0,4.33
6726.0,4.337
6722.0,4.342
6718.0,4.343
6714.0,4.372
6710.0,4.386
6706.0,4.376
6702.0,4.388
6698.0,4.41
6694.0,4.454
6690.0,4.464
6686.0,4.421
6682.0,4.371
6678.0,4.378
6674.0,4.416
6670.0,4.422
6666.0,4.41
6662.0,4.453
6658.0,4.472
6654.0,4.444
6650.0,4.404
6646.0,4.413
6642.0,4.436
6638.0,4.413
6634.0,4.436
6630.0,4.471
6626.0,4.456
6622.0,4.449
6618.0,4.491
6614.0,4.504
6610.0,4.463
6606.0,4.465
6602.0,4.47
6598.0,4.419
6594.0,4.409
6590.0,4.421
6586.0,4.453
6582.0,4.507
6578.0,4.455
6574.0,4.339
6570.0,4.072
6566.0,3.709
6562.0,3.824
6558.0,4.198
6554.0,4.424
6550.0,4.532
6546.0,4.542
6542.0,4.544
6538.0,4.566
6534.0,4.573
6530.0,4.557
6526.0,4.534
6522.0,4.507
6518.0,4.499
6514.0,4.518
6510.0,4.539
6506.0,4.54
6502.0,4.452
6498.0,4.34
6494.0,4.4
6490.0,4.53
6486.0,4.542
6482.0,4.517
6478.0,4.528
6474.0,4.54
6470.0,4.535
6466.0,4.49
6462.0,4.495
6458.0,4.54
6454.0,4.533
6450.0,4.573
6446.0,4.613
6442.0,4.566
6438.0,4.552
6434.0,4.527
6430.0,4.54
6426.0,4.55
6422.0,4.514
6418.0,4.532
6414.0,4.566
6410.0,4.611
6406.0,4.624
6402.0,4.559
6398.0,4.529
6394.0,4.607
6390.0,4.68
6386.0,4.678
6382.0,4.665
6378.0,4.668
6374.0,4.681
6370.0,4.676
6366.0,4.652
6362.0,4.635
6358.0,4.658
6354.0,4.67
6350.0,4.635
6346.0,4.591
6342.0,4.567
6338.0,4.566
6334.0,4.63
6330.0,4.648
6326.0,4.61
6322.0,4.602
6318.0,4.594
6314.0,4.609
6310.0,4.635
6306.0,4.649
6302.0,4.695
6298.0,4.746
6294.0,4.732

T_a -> 6594.0 AA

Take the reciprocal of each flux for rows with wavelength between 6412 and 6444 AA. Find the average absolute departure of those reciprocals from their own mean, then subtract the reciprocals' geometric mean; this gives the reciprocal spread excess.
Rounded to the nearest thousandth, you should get -0.219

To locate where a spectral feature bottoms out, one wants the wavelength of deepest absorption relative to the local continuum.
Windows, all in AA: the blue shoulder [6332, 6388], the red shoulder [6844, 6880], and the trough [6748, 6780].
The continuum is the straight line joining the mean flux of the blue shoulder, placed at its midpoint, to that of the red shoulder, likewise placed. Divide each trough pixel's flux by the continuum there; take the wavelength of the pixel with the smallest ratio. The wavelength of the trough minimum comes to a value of 6750.0 AA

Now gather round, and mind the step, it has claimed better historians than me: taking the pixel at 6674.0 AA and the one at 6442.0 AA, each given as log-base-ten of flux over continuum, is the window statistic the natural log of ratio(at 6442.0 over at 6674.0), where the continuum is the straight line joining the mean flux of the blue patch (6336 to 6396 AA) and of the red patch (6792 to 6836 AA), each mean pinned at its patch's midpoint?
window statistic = 0.9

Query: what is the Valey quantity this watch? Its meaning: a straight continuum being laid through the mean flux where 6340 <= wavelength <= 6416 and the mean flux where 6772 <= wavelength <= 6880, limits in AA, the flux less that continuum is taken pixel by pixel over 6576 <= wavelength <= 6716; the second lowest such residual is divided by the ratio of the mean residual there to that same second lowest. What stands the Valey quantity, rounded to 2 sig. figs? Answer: -1.0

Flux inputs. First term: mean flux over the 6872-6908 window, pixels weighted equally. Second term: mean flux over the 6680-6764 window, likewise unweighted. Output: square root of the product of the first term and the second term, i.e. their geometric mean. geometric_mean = 4.31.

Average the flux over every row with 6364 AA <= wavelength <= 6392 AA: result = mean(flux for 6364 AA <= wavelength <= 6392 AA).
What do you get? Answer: 4.67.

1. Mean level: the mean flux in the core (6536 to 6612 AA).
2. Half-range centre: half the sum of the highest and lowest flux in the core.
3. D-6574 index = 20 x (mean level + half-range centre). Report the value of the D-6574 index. 170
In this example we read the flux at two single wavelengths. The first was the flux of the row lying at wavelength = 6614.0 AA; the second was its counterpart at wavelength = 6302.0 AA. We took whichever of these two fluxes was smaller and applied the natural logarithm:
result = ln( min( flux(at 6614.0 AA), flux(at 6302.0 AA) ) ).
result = 1.505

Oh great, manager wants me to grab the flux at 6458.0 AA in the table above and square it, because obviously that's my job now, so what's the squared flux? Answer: 20.6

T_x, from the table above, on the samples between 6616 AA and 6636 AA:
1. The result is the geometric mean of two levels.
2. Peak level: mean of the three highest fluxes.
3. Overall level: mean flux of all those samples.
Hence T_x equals 4.47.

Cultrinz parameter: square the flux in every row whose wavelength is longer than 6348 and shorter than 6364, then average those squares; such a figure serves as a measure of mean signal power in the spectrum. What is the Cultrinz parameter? 21.6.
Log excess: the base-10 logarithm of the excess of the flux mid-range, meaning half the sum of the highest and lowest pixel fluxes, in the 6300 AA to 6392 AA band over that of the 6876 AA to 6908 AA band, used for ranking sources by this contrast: -0.43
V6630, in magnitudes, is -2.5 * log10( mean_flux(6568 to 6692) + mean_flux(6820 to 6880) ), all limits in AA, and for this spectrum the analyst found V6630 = -2.35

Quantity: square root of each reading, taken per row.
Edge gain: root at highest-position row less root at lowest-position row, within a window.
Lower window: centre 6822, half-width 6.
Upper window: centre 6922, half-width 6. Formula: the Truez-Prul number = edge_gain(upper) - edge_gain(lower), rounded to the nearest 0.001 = 0.024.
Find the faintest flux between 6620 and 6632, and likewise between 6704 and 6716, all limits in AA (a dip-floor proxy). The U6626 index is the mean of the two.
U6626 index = 4.41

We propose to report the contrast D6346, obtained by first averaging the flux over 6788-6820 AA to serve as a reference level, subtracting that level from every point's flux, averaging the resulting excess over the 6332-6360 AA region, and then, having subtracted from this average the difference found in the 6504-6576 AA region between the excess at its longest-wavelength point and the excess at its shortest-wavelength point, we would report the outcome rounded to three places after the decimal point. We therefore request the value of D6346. 0.489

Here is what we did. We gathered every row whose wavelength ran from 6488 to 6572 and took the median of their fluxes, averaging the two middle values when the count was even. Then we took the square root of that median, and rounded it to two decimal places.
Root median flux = 2.13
